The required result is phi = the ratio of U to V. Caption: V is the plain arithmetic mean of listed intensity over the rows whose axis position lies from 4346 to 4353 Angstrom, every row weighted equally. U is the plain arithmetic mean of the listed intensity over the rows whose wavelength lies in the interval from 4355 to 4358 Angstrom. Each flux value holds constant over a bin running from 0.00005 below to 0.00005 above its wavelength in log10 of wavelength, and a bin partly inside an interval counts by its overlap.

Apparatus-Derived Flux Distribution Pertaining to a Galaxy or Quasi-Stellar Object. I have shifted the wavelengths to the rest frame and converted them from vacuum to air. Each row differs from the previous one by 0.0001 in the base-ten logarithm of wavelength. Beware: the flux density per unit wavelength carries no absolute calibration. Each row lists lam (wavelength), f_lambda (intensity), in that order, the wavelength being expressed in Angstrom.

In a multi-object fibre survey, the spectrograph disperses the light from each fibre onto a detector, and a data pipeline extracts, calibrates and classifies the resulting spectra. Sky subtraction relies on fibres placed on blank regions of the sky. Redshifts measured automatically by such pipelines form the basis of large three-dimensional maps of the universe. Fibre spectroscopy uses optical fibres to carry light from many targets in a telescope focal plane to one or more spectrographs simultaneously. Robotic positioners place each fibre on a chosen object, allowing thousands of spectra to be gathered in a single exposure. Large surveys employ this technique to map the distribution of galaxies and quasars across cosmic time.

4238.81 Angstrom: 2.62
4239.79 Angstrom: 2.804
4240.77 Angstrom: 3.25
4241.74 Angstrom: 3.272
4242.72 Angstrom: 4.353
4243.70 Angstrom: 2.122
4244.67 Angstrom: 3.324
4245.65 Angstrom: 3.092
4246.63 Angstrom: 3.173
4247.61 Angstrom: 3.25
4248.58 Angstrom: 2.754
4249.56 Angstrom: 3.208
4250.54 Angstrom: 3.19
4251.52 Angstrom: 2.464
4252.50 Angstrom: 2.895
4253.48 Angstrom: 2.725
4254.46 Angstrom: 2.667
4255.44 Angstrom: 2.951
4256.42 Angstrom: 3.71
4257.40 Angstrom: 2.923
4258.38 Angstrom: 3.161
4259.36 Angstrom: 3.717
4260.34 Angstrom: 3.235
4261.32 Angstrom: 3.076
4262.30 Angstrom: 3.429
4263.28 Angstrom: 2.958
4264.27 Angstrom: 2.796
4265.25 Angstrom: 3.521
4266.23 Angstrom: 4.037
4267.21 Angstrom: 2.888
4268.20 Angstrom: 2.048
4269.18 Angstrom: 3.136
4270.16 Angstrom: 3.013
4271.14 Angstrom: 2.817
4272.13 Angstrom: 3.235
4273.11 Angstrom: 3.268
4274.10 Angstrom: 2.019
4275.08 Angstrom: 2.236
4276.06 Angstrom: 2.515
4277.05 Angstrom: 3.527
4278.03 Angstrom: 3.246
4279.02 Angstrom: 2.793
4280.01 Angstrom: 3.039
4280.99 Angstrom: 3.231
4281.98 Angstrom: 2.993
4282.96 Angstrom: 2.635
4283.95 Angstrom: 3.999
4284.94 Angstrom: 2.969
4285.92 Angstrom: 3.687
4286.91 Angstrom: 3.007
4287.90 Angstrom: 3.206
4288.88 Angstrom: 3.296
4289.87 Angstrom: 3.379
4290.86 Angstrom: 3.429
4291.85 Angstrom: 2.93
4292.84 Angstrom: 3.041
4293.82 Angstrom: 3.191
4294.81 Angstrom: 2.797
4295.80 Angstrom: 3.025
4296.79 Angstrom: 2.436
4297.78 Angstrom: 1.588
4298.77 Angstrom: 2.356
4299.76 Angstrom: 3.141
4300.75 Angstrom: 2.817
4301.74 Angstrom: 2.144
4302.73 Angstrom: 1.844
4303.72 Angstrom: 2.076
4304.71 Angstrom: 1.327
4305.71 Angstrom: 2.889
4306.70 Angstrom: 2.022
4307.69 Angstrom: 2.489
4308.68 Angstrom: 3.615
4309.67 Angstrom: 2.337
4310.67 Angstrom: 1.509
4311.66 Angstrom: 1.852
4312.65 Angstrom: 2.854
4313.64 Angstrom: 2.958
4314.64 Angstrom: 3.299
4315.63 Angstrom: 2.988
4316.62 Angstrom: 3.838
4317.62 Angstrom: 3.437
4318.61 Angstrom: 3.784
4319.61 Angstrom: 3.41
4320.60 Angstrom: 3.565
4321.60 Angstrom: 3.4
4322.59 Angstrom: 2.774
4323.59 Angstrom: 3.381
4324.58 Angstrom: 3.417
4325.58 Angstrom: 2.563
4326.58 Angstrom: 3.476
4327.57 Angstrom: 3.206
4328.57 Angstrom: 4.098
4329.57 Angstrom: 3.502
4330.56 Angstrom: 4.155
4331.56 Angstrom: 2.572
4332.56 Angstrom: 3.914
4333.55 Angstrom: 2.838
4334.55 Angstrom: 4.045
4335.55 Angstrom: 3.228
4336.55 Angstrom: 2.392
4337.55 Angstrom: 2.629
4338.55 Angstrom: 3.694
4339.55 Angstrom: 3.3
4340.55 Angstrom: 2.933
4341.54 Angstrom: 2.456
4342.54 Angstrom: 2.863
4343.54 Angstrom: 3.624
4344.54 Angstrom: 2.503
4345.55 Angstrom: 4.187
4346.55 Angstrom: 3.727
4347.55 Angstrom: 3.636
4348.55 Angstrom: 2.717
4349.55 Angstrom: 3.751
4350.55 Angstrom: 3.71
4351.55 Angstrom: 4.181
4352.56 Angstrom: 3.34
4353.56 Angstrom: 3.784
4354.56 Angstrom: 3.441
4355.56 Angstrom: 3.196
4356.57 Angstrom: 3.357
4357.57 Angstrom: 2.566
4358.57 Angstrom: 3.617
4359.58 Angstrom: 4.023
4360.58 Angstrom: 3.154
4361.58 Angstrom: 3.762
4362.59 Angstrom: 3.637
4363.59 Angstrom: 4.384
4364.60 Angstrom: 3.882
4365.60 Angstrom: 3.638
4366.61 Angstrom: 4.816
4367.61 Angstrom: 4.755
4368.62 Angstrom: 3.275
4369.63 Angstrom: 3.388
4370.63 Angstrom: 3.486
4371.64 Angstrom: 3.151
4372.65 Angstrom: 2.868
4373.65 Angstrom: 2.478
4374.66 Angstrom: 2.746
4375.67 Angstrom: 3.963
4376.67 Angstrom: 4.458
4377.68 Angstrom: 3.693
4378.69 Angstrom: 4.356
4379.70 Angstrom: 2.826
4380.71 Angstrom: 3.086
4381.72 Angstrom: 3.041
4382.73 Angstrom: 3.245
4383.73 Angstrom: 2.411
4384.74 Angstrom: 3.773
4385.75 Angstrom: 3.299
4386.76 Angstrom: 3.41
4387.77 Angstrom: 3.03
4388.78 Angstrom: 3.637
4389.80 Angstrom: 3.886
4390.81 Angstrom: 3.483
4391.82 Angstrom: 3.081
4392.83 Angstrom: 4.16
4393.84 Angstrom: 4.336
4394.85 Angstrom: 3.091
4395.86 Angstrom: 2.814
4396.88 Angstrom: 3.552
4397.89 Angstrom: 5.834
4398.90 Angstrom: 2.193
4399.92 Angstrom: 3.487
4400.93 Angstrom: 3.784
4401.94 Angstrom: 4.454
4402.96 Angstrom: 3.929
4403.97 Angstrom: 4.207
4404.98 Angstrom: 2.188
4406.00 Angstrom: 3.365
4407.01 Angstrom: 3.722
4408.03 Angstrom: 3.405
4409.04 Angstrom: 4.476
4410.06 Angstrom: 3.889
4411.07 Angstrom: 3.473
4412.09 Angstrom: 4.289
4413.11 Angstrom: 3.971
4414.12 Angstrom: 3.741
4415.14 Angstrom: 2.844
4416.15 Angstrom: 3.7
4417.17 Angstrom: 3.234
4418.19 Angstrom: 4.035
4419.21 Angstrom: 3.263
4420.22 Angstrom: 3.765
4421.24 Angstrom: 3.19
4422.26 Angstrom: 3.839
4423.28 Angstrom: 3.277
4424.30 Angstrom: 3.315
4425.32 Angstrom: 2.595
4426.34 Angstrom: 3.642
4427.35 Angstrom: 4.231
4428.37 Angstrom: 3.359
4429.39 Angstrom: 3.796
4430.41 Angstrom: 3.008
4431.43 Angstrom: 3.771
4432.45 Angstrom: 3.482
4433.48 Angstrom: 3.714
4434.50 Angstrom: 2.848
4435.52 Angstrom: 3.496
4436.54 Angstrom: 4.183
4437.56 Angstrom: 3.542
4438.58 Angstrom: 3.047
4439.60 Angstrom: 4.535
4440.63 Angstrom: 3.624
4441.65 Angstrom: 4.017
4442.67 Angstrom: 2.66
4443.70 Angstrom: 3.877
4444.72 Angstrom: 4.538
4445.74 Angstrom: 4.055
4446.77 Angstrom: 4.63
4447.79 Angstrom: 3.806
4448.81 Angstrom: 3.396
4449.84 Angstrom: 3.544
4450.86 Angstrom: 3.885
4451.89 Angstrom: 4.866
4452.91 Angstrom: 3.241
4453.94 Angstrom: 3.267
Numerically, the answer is 0.85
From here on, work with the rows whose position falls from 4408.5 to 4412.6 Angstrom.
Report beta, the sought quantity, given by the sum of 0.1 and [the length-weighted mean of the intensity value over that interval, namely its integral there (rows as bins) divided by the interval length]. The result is 4.1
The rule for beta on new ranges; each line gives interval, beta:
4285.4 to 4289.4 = 3.4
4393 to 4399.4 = 3.8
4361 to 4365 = 4.0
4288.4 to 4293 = 3.3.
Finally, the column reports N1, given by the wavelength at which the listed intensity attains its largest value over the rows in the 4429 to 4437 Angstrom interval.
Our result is 4436.54 Angstrom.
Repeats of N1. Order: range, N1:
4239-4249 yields 4242.72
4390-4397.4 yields 4393.84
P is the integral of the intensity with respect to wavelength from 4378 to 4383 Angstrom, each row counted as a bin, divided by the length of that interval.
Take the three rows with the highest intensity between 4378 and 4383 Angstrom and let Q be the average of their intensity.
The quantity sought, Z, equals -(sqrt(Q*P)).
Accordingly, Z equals -3.4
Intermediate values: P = 3.32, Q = 3.6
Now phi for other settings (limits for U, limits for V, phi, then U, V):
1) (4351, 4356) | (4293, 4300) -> 1.36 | 3.59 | 2.6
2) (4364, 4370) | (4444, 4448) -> 0.93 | 3.96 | 4.3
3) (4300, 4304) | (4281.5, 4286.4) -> 0.68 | 2.22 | 3.3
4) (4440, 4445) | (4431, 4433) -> 1.03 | 3.74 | 3.6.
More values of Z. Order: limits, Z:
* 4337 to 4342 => -3.2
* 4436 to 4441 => -3.9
